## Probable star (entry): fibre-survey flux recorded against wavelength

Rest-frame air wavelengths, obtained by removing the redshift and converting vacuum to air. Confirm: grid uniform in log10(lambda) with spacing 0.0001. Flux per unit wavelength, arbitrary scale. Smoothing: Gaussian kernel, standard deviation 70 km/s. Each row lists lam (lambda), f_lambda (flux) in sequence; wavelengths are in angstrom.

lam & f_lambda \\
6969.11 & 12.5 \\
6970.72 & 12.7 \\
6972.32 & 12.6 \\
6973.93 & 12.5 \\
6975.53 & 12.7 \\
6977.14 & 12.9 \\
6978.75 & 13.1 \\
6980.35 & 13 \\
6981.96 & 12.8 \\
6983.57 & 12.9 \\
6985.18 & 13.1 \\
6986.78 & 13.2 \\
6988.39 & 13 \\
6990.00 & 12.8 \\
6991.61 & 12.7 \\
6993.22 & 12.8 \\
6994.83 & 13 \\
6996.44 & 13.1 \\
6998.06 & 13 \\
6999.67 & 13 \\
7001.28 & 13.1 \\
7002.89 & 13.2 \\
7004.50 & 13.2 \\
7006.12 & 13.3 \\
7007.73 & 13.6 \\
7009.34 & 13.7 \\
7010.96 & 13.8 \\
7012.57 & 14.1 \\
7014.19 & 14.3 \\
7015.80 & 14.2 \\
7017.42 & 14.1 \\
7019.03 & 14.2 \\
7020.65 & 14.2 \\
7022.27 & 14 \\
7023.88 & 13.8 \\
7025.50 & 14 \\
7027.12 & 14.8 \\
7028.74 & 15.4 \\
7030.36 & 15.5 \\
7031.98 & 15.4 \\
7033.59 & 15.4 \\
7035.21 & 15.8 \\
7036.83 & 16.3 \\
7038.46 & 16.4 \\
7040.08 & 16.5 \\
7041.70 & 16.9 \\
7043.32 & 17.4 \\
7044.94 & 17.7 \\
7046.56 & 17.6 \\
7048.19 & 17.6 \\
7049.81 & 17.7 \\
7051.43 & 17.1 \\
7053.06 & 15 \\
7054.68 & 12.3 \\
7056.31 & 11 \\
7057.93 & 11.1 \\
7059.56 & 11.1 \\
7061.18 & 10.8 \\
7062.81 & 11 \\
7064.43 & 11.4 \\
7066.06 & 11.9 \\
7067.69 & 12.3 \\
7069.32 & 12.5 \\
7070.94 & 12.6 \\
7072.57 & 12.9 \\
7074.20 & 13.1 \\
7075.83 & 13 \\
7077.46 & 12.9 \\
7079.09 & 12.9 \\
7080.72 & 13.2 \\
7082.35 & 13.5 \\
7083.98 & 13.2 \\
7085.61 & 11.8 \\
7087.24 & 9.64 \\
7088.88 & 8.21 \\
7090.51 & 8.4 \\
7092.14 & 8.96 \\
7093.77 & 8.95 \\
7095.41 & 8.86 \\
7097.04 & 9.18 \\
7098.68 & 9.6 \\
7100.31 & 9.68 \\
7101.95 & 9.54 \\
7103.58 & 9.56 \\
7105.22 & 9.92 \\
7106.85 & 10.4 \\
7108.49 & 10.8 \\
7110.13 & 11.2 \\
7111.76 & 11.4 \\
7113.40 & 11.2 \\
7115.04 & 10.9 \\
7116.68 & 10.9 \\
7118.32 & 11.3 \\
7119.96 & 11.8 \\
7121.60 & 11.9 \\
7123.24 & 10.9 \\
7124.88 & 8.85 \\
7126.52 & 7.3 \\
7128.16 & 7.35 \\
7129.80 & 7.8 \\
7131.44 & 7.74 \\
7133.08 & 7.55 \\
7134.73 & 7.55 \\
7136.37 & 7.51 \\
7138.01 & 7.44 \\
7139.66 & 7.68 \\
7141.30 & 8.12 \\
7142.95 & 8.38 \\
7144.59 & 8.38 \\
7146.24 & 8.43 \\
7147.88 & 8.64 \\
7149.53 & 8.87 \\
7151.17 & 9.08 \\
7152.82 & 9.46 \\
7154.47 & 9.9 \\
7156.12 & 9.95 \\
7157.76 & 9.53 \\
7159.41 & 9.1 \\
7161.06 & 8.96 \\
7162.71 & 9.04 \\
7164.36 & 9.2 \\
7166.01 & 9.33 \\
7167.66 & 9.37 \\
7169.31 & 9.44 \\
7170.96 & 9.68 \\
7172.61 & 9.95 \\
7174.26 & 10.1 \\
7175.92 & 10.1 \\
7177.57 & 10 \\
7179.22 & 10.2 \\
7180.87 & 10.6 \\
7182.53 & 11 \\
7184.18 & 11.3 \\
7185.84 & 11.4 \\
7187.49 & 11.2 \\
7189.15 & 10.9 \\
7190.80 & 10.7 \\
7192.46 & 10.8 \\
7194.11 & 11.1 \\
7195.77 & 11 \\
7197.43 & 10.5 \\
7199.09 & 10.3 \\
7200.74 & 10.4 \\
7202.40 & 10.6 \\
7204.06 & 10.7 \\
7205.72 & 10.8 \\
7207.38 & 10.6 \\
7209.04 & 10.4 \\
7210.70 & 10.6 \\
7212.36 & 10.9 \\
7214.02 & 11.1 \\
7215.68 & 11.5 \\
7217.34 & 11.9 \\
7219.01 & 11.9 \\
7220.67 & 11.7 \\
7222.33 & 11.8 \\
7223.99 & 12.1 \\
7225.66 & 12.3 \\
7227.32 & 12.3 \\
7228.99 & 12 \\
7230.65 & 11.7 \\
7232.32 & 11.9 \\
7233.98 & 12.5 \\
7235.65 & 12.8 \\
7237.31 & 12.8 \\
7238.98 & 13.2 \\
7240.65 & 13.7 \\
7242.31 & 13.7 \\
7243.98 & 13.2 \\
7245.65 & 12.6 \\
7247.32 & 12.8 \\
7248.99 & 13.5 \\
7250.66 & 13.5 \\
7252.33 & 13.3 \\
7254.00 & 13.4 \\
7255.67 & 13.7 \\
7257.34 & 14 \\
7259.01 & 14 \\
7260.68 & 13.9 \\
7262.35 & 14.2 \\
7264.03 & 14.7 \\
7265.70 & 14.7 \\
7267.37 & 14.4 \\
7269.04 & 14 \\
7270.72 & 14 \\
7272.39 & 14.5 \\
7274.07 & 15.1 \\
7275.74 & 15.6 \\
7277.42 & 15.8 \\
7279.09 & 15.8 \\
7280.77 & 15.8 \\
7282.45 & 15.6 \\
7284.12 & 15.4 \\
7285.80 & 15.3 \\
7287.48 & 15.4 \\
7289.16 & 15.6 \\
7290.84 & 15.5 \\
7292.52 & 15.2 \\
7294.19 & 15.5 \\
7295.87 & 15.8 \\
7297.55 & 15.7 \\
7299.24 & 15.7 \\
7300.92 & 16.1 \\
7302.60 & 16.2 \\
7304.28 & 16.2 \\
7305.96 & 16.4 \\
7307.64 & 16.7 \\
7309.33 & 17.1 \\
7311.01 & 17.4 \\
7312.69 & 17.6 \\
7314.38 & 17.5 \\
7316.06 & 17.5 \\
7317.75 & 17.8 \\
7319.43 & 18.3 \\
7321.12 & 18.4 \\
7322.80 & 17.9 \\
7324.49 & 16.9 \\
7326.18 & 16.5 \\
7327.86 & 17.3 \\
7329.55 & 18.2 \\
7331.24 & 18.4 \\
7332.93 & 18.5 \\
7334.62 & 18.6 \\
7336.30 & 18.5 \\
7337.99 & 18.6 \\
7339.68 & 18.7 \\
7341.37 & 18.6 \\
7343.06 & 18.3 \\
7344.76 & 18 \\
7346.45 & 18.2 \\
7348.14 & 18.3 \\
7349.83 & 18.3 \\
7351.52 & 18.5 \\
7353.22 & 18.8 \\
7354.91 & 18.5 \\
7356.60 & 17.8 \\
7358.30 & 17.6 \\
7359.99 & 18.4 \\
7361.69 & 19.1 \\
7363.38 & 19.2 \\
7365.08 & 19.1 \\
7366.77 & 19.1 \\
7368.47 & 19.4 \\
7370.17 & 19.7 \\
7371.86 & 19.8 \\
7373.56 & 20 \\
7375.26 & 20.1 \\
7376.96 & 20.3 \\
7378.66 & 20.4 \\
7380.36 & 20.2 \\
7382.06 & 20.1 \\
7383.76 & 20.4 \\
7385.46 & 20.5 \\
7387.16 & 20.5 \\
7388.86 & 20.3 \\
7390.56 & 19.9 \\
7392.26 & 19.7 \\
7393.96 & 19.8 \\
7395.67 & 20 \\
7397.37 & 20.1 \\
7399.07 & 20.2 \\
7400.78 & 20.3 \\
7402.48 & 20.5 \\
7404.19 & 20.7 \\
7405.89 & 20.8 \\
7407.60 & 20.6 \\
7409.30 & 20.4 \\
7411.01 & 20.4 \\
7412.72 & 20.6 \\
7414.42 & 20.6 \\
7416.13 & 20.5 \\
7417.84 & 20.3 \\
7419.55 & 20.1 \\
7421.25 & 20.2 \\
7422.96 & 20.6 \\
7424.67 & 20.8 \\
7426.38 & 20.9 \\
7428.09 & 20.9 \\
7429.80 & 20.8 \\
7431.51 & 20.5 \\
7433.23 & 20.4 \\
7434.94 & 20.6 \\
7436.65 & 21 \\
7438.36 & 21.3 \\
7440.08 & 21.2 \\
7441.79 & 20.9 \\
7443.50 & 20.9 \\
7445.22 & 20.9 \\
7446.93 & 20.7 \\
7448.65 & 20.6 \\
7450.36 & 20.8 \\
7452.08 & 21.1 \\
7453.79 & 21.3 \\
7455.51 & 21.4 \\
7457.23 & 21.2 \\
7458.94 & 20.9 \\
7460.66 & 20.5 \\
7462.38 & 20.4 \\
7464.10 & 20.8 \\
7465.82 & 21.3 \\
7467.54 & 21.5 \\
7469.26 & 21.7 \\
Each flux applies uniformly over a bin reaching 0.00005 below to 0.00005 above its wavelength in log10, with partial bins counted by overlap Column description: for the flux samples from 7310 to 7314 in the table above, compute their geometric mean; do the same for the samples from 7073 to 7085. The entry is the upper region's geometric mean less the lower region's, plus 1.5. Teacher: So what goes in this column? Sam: 6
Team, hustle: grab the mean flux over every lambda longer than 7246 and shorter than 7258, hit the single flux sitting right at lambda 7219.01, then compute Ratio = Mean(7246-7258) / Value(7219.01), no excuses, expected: 1.13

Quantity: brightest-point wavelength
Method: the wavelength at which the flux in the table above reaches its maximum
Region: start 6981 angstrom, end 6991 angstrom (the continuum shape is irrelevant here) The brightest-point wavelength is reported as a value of 6986.78 angstrom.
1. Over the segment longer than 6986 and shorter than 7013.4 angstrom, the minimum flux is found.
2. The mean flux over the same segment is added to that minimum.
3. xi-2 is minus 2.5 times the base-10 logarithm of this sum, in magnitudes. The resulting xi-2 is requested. -3.53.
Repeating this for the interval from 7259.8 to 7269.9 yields -3.63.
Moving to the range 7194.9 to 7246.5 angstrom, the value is -3.36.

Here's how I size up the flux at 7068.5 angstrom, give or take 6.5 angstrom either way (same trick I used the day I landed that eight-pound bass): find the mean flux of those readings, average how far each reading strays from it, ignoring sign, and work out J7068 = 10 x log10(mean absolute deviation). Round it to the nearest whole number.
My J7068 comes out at -2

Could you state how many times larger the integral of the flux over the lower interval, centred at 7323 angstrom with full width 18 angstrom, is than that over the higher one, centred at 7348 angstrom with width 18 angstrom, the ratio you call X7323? 1.0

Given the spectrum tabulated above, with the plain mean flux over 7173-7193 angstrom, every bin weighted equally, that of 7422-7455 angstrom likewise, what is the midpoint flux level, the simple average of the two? 16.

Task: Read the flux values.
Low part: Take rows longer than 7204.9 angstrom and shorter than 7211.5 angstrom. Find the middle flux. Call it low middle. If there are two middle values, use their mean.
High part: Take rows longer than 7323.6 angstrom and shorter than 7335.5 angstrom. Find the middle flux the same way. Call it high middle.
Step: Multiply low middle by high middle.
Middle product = 193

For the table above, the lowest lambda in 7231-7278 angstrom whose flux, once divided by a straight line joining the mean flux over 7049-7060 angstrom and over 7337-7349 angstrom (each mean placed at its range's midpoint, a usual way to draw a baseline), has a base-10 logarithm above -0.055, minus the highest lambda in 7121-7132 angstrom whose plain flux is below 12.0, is 144.3 angstrom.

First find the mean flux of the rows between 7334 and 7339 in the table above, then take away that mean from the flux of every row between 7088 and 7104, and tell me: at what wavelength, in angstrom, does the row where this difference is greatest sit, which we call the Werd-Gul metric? 7100.31 angstrom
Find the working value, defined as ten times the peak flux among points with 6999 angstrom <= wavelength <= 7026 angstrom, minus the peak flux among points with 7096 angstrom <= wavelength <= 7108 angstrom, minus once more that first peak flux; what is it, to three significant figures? 118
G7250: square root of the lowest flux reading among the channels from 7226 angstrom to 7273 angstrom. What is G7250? 3.4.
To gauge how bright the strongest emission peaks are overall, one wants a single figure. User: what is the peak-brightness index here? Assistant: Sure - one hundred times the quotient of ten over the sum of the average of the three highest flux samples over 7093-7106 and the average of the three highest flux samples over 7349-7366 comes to 34.6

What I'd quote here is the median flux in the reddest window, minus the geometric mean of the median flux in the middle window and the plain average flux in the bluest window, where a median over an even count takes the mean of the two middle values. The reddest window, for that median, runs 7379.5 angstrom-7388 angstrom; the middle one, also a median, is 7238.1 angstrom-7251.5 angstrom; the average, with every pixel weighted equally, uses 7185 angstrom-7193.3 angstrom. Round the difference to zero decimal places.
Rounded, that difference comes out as 8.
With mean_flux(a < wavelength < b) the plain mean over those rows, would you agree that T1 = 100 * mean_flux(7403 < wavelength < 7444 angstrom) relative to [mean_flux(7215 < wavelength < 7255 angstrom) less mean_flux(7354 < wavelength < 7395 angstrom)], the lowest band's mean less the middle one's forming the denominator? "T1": -296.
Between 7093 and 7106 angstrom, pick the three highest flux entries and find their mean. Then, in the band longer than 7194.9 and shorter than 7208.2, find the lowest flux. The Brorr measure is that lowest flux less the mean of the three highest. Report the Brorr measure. 1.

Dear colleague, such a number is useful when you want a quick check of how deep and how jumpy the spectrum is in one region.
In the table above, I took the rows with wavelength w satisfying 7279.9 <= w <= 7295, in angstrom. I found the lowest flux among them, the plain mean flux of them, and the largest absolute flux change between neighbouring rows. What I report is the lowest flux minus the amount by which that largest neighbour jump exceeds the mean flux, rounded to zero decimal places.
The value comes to 30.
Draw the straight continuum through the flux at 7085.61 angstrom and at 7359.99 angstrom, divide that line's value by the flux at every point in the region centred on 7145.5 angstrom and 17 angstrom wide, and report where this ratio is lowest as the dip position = 7152.82 angstrom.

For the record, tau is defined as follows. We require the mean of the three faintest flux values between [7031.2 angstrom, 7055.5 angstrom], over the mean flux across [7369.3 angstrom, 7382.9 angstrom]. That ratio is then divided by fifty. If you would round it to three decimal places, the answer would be 0.014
